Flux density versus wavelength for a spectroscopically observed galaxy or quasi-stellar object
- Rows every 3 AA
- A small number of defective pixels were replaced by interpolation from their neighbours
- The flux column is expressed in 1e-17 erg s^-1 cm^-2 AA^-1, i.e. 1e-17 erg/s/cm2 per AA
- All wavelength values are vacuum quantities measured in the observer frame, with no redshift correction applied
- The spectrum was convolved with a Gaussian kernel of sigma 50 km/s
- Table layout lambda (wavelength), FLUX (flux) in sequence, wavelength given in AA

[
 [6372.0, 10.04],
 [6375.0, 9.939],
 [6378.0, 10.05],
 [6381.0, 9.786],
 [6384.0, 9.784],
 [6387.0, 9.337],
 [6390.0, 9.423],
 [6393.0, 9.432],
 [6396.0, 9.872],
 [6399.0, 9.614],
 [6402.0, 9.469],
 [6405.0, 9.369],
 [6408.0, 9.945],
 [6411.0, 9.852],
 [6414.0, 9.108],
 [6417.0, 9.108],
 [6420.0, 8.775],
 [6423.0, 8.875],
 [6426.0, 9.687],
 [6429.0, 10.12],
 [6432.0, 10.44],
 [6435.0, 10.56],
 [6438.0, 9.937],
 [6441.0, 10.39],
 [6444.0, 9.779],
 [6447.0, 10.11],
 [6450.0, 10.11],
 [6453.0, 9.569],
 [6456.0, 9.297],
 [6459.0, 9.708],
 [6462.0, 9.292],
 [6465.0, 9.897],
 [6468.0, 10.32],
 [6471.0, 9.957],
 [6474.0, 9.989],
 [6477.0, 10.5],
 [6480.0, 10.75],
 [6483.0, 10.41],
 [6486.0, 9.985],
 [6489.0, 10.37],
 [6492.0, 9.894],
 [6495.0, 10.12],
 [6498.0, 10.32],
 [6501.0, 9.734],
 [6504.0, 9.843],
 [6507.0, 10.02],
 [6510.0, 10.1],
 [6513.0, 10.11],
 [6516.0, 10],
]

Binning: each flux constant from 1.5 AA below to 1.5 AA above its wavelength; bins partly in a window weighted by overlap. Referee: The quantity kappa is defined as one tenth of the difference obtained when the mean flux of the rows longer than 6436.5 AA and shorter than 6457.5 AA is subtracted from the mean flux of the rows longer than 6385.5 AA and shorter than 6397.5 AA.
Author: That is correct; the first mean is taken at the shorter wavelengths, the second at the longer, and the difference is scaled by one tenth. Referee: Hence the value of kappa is -0.037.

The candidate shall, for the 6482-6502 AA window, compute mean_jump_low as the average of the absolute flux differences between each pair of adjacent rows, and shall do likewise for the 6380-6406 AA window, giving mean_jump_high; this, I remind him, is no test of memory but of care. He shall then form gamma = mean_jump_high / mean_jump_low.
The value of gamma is 0.49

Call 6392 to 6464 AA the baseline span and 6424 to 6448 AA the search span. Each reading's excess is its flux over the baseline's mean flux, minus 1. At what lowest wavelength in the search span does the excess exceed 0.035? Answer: 6429.0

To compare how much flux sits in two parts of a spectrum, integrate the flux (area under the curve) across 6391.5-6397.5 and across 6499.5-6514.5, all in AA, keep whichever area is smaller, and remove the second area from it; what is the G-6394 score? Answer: -92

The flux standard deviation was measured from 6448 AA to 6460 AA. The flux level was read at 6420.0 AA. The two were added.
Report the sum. 9.1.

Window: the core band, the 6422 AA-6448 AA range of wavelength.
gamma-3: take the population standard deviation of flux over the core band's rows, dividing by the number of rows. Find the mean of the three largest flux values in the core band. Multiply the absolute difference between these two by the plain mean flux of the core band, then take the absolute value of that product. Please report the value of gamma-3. 100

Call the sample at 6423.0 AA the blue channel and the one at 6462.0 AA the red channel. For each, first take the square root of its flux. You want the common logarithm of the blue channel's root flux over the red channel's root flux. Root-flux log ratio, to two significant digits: -0.010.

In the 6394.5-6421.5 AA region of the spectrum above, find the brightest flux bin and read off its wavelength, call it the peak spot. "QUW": 6408.0 AA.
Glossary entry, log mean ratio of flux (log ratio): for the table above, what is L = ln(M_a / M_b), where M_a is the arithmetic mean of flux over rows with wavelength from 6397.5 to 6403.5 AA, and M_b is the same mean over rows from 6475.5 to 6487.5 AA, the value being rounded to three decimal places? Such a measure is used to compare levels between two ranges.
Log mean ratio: -0.087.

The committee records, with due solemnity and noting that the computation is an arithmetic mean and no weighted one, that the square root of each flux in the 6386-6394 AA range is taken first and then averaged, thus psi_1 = 3.07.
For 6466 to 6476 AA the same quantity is 3.18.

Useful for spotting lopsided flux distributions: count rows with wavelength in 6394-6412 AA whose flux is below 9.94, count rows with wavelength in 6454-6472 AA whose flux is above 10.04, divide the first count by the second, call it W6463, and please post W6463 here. 5.0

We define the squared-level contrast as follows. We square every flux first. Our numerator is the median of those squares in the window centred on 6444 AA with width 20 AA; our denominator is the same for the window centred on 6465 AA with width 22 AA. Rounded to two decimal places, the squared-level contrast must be 1.04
